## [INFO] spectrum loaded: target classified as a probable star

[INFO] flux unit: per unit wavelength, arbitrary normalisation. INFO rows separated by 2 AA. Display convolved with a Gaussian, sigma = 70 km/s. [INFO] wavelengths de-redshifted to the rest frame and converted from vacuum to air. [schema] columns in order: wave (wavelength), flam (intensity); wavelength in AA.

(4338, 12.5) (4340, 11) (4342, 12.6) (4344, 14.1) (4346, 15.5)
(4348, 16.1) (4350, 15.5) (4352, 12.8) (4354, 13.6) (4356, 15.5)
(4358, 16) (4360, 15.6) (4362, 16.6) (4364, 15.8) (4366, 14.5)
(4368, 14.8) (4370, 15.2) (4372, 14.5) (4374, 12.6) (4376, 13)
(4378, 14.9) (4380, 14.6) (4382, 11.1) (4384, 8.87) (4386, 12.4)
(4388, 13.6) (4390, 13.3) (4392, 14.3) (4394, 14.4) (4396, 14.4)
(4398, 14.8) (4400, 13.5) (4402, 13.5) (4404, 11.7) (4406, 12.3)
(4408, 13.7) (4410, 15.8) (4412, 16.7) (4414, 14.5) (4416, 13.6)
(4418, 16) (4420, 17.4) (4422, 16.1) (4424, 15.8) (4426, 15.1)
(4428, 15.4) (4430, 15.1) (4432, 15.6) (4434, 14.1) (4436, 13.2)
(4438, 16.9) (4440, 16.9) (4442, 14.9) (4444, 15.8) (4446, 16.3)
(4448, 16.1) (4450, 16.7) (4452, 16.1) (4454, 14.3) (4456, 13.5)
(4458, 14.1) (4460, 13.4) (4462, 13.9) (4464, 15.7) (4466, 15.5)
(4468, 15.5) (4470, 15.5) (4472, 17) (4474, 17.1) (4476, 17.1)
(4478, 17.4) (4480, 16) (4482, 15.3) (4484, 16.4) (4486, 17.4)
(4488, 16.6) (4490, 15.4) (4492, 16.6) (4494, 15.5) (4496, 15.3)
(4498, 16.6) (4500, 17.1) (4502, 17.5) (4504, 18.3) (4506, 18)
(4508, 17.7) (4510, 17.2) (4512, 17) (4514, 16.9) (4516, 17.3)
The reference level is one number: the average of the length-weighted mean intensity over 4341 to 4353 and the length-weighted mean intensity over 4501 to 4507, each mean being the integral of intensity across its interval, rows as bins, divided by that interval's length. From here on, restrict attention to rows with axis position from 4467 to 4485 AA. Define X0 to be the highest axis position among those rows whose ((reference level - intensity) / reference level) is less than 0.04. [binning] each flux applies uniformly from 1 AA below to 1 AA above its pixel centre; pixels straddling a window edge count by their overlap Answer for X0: 4484 AA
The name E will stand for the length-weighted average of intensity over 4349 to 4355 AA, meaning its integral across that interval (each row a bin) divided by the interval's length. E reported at 14.0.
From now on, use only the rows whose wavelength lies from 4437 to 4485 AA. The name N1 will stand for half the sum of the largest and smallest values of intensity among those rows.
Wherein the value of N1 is 15.4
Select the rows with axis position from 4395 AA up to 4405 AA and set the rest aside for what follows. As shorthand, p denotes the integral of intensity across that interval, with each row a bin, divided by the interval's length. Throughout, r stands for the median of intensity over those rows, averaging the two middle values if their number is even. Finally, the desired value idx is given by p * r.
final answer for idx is 183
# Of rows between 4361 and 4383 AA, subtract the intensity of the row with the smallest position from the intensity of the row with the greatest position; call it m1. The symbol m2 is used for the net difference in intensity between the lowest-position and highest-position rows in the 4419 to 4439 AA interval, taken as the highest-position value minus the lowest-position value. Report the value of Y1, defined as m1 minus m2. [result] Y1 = -5.0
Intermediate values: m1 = -5.5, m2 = -0.5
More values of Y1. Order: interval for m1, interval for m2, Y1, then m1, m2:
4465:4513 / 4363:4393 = 3.0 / 1.5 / -1.5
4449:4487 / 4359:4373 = 1.8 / 0.7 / -1.1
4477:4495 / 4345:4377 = 0.6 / -1.9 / -2.5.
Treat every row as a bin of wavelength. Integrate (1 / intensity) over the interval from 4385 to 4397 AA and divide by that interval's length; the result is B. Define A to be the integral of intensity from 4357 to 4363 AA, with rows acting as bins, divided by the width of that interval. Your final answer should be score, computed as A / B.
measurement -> 220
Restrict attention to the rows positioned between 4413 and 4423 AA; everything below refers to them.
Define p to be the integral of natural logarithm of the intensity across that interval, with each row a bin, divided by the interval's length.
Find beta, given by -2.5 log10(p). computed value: -1.09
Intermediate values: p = 2.74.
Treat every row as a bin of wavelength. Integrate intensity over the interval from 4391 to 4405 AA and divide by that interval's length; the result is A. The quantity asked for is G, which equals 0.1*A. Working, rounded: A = 13.8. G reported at 1.38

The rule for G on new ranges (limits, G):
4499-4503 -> 1.73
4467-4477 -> 1.64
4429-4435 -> 1.49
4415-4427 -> 1.57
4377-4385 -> 1.24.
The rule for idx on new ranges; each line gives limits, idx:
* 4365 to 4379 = 206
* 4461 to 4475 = 244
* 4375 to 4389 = 164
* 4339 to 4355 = 193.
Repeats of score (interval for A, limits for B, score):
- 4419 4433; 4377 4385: 187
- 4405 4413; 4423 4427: 226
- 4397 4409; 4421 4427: 207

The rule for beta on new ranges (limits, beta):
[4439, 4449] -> -1.11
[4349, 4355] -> -1.05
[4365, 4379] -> -1.06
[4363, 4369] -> -1.08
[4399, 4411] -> -1.03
